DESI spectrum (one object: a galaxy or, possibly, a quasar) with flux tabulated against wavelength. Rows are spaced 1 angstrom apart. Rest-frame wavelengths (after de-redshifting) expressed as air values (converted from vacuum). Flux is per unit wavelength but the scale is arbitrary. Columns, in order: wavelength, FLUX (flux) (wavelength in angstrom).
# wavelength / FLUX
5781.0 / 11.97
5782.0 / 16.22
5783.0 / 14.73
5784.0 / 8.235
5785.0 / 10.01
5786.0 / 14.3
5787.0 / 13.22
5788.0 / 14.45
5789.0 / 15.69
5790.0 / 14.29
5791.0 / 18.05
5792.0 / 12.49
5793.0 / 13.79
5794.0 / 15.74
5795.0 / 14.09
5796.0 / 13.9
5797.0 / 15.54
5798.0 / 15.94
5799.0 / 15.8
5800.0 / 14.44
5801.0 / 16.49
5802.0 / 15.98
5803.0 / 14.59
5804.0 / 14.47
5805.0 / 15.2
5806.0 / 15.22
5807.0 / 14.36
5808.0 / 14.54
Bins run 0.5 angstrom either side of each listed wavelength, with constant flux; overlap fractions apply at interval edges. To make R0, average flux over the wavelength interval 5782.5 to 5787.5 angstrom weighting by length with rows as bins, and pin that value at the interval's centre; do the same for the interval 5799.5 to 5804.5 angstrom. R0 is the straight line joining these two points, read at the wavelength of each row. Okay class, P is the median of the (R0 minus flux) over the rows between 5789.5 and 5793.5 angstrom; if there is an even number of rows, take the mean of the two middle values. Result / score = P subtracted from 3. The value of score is 3.8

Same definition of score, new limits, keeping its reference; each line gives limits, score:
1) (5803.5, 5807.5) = 2.1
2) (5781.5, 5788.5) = 4.8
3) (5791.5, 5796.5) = 3.2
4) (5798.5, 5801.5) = 4.2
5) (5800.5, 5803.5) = 3.8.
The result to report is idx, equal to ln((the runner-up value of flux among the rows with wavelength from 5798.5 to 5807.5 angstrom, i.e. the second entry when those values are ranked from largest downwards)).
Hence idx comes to 2.77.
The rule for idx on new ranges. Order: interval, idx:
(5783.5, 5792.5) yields 2.75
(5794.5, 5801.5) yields 2.77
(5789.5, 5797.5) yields 2.76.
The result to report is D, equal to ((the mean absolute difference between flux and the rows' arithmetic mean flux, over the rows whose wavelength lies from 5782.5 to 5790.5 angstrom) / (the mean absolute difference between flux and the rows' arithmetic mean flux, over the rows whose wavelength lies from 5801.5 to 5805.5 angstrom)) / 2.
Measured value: 1.9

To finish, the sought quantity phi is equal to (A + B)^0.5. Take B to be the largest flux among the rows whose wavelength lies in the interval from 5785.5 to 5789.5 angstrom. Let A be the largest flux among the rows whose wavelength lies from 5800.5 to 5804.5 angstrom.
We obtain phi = 5.67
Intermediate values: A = 16.49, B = 15.69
